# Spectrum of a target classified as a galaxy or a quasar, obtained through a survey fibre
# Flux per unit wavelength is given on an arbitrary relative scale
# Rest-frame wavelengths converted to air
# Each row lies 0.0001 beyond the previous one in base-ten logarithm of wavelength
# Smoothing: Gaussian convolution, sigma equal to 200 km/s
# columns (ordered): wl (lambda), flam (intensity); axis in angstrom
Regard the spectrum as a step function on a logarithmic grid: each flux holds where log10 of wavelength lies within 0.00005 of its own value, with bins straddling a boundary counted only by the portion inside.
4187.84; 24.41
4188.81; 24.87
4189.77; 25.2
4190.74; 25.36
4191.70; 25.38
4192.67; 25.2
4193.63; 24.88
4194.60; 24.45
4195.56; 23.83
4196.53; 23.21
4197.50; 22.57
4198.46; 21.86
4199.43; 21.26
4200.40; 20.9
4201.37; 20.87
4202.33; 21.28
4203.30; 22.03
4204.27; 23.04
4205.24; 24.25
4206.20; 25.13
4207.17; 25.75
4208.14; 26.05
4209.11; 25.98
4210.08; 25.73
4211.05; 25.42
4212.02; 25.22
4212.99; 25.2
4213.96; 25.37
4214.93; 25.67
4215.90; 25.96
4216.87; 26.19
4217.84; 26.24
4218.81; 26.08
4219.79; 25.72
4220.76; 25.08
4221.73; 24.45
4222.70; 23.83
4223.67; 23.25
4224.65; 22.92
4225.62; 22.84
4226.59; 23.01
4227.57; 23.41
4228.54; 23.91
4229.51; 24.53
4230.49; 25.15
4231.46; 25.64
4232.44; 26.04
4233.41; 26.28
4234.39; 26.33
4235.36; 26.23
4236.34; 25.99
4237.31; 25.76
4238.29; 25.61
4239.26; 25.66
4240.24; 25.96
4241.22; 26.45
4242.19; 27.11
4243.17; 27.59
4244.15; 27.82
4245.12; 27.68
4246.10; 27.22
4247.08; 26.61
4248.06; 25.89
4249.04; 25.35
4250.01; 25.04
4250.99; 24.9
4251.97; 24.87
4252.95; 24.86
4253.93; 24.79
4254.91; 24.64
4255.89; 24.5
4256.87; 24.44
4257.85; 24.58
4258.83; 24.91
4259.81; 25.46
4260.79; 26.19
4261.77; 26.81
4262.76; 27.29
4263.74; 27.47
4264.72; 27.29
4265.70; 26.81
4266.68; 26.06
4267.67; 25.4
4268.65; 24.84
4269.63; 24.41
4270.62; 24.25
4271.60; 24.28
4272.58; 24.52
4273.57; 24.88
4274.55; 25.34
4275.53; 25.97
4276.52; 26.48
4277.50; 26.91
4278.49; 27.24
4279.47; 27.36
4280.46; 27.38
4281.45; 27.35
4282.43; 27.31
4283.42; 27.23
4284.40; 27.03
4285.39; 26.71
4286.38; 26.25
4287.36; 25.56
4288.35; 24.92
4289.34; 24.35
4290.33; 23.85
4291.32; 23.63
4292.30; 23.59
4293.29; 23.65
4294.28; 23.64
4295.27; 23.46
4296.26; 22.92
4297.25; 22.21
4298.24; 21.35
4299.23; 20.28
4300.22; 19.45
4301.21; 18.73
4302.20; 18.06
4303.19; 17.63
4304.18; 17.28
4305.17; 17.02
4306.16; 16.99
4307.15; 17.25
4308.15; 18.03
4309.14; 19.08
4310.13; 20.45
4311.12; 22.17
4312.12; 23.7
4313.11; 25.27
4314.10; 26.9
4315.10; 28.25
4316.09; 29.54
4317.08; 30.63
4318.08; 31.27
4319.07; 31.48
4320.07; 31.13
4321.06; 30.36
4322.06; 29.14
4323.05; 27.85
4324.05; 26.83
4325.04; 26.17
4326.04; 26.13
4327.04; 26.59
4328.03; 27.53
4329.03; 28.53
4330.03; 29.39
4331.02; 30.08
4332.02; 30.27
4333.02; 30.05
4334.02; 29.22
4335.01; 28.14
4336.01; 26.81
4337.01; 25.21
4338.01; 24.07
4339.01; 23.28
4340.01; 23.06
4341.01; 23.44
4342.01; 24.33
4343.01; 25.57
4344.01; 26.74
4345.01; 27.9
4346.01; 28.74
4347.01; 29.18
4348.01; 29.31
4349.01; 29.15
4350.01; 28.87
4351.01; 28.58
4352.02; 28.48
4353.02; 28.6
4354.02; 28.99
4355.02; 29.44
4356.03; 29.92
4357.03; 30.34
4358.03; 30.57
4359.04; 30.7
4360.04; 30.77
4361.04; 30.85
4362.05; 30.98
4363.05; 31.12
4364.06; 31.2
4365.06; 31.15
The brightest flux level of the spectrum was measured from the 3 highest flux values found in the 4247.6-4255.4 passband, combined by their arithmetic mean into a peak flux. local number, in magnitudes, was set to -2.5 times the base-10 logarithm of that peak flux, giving -3.51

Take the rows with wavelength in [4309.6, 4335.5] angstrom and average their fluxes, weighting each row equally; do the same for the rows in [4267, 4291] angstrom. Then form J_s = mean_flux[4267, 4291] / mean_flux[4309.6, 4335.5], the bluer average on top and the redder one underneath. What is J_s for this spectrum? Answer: 0.92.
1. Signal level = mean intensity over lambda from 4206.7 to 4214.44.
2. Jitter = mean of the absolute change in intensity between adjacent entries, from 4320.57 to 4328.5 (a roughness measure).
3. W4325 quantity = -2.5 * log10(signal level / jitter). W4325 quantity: -3.8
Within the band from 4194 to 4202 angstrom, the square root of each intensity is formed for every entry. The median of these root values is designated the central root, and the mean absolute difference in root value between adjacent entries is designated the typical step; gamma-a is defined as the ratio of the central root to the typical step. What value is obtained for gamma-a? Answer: 88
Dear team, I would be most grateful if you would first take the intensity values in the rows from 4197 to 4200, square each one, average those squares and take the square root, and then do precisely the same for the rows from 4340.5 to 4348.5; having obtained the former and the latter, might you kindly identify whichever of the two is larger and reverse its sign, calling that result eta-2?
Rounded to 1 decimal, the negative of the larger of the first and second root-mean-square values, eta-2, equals -27.0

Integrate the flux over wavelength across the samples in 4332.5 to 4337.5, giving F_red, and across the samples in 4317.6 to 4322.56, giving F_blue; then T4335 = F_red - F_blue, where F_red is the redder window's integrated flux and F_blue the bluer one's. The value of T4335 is -13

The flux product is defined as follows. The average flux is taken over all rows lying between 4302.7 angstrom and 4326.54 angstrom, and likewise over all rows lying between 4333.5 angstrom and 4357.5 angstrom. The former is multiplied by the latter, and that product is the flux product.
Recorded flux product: 674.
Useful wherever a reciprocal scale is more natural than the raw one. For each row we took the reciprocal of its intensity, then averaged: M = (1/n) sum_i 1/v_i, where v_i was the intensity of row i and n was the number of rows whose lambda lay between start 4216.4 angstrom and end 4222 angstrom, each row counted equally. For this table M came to 0.0390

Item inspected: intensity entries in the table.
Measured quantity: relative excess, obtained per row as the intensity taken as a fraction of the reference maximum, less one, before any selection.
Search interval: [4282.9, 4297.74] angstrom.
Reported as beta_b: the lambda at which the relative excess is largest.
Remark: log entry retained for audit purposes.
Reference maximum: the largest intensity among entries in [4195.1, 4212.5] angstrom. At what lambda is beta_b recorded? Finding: 4283.42 angstrom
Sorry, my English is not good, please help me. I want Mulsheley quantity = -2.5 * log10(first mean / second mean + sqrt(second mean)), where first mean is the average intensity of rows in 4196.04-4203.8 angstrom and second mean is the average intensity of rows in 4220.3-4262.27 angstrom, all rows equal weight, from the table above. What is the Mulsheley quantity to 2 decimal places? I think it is -1.93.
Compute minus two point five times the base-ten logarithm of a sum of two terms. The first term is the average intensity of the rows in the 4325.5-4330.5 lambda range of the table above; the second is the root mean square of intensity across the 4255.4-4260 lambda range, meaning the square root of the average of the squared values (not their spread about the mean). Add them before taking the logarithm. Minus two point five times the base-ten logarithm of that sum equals -4.30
